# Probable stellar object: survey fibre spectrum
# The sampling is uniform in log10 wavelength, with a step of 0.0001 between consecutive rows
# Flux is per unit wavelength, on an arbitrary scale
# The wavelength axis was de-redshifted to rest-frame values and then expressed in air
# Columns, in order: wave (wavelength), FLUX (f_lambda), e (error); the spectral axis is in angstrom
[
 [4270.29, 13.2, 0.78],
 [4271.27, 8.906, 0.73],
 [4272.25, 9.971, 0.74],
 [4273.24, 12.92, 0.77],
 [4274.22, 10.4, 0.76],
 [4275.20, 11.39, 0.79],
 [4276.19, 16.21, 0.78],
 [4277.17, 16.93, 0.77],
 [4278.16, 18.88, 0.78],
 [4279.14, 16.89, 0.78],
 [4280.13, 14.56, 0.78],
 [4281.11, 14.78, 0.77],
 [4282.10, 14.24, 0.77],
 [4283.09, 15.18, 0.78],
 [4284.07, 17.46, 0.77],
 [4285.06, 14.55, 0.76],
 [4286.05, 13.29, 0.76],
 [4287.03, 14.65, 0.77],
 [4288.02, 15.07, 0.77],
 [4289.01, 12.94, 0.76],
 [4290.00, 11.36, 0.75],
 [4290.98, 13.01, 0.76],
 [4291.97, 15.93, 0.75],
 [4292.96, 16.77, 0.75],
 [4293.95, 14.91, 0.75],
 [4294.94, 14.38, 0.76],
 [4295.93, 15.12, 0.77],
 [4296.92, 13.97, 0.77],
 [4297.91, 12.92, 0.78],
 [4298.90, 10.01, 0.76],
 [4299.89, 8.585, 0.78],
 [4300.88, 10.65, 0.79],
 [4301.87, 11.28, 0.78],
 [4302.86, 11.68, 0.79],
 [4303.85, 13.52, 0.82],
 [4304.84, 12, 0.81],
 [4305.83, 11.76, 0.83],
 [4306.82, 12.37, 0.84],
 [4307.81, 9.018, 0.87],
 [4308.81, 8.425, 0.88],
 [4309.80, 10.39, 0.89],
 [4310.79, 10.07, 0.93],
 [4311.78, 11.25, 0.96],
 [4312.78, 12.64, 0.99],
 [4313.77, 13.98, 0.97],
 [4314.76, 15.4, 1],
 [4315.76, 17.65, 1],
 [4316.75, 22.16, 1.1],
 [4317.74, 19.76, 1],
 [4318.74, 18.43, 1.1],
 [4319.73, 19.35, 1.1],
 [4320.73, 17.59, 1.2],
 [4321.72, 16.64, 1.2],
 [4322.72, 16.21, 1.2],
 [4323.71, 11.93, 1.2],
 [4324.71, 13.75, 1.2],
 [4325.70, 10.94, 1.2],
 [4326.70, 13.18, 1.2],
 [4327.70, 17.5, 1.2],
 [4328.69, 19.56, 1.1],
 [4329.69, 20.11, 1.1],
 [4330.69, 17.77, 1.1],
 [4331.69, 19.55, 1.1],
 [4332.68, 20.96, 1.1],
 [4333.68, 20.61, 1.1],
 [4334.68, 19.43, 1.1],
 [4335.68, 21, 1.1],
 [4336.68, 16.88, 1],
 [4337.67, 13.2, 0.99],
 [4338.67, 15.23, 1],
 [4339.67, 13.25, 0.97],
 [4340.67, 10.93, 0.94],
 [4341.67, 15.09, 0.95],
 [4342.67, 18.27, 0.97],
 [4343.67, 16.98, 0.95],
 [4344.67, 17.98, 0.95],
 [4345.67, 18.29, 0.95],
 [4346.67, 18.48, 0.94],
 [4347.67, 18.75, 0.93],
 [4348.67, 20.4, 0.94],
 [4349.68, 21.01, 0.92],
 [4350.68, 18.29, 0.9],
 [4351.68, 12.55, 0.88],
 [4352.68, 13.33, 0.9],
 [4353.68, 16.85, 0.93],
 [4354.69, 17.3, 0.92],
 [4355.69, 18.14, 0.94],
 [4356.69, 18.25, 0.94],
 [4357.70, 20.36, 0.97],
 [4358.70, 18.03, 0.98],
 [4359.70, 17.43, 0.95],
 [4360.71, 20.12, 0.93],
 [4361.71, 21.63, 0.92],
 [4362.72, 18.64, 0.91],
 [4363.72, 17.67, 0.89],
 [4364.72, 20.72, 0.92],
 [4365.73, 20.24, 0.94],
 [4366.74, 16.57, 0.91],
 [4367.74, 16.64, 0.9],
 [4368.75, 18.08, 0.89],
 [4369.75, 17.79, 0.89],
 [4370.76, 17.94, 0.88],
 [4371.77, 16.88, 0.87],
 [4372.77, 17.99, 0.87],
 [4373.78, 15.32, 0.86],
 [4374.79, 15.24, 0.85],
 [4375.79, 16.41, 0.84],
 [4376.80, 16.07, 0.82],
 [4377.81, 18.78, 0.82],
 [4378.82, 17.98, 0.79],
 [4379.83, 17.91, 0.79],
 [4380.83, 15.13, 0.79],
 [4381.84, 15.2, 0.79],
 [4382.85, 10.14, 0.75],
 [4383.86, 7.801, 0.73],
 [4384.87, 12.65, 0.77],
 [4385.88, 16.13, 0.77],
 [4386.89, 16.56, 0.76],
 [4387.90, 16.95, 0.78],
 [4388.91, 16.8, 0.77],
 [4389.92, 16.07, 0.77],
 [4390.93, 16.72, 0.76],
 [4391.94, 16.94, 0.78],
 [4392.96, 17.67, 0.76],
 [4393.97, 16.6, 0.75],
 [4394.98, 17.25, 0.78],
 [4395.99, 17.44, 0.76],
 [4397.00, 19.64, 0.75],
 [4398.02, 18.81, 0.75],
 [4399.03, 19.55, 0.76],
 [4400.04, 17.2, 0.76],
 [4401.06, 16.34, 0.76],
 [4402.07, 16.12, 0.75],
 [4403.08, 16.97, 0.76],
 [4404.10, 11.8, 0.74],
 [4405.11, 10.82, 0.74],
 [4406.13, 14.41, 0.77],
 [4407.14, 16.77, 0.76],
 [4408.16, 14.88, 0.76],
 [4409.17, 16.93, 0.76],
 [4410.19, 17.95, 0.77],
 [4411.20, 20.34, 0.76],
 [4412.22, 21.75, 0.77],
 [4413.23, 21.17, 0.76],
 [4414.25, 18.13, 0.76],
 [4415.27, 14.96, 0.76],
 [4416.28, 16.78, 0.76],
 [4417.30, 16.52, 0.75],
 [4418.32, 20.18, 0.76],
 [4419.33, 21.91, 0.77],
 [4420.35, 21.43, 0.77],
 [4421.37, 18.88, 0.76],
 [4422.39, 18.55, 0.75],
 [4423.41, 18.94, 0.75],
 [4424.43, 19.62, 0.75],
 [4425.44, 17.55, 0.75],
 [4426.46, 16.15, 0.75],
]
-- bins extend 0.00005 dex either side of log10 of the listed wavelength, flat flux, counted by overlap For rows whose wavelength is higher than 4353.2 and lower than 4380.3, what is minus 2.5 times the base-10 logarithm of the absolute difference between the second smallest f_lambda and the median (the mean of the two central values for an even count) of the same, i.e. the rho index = -1.05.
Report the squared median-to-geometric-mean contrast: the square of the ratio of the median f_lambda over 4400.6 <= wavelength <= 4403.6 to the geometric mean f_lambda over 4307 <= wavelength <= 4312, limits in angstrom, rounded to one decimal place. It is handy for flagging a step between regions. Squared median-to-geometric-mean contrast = 2.8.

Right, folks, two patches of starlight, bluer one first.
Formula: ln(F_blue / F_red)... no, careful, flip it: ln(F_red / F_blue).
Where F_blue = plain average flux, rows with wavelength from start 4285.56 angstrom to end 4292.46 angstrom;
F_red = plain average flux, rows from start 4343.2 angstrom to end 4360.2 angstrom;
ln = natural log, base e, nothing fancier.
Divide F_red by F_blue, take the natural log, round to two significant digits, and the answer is 0.26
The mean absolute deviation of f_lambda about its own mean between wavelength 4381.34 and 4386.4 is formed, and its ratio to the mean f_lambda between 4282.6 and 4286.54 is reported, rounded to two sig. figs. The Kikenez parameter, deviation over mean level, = 0.18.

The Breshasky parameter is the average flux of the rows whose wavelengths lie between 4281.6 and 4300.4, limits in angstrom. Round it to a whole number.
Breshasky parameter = 14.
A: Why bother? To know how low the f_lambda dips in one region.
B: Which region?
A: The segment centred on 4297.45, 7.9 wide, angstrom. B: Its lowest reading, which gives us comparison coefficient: 8.585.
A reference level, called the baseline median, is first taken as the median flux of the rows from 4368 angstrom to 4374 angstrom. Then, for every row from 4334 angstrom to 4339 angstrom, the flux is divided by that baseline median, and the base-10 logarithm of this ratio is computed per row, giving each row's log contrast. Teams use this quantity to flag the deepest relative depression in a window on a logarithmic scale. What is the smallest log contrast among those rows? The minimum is -0.131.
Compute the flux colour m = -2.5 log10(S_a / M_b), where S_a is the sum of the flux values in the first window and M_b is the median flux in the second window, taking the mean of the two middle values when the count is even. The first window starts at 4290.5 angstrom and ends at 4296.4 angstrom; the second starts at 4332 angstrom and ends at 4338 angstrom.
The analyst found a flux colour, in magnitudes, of -1.63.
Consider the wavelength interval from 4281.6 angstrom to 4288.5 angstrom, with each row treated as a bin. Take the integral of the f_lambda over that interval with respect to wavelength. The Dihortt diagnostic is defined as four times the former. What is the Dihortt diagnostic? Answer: 412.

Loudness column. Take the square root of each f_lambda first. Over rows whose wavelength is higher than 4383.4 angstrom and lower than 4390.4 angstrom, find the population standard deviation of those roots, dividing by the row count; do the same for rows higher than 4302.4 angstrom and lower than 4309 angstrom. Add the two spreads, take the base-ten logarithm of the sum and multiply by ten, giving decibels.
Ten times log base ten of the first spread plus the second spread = -1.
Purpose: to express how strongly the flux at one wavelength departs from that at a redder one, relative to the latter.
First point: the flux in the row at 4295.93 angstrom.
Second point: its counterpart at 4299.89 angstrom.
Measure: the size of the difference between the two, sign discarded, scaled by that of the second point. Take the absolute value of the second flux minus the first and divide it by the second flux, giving 0.76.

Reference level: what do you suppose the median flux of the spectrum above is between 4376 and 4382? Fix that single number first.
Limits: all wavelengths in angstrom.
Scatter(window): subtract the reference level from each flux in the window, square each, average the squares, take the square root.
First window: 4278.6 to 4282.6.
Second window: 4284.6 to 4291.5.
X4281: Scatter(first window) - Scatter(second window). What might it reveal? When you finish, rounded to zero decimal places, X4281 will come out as -1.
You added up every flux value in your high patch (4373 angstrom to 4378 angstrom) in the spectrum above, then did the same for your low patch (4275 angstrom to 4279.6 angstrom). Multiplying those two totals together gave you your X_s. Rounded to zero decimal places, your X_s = 6570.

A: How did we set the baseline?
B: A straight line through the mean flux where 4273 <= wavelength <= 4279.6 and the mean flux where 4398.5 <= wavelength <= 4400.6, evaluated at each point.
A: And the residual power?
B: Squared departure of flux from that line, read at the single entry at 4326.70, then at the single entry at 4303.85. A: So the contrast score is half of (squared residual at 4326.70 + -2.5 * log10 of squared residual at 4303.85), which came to 4.0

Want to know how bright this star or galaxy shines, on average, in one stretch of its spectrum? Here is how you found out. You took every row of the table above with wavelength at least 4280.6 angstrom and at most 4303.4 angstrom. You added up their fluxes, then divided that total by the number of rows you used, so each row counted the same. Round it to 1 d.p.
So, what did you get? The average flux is 13.6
